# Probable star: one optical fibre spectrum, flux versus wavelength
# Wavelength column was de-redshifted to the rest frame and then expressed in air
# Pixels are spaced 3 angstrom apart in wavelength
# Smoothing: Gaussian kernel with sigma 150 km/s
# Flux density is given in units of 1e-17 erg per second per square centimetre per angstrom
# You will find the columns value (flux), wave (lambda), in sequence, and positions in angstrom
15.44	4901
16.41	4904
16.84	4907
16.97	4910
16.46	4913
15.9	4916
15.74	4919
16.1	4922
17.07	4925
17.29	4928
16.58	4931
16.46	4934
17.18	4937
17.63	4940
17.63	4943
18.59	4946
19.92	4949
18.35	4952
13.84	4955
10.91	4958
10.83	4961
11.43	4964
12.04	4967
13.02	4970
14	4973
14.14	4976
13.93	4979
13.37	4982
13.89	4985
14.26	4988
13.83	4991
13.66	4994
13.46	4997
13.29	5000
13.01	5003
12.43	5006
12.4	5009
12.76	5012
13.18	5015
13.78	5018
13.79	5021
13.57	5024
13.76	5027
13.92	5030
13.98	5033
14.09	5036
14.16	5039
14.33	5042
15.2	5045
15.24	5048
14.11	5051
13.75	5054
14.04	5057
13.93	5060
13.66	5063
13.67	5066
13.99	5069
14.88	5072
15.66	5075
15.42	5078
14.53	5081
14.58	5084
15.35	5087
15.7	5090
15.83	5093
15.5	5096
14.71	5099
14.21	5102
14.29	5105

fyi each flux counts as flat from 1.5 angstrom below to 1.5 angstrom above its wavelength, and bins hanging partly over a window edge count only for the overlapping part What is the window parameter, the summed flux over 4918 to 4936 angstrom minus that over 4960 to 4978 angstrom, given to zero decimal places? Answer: 24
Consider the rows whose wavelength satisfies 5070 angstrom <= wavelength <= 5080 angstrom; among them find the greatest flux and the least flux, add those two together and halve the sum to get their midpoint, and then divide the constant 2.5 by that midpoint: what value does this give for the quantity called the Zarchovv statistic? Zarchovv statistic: 0.164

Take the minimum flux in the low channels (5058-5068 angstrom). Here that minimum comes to 13.66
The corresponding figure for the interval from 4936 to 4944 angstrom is 17.18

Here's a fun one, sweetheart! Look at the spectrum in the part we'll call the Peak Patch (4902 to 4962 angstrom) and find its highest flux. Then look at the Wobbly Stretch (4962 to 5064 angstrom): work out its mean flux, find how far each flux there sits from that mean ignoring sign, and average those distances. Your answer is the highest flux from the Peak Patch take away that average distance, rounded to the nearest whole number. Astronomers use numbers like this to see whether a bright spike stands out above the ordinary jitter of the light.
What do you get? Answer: 19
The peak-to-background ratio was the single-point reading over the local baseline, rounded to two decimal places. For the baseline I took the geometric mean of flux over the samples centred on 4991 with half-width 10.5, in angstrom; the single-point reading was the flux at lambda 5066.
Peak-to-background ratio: 1.00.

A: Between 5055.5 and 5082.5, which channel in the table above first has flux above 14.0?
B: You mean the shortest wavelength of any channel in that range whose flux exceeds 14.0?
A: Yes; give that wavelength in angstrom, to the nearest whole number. 5057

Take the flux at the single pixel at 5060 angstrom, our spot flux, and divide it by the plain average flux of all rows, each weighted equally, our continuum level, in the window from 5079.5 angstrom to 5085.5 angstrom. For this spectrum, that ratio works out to 0.96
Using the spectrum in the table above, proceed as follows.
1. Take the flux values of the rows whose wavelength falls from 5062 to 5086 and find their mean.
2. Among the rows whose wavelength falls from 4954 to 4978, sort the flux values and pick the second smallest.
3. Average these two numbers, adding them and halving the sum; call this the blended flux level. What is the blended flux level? 12.7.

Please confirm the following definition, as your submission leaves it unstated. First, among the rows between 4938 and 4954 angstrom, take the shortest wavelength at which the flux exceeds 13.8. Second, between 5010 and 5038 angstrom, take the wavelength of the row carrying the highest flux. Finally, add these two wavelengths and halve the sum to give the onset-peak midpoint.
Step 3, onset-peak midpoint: 4988.0 angstrom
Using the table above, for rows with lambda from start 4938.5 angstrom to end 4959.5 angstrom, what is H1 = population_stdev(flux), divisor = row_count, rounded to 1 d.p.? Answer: 2.9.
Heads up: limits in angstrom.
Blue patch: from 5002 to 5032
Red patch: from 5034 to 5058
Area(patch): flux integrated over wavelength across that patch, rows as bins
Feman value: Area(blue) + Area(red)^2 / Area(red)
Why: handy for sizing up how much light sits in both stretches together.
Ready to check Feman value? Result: 743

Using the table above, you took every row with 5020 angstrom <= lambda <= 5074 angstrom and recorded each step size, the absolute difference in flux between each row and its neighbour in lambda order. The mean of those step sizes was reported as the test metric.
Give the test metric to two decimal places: 0.31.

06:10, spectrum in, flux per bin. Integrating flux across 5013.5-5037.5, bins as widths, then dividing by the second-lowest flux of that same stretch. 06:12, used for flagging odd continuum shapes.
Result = 24.3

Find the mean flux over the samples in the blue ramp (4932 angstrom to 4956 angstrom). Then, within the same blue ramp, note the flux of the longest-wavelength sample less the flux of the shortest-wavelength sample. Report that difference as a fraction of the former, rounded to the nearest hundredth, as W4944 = -0.15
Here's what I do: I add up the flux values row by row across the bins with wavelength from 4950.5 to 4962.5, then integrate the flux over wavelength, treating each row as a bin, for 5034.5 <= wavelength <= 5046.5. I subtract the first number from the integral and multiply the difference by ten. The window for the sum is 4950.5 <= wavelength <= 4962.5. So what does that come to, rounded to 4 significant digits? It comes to 1194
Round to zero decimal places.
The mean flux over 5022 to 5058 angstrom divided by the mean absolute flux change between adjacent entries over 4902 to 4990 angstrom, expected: 18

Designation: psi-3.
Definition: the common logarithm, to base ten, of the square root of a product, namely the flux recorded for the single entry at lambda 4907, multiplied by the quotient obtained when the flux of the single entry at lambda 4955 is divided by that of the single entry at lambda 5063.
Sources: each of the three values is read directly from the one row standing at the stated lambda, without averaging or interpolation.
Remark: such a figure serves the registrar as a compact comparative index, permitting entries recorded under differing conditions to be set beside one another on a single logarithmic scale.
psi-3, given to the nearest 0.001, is 0.616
